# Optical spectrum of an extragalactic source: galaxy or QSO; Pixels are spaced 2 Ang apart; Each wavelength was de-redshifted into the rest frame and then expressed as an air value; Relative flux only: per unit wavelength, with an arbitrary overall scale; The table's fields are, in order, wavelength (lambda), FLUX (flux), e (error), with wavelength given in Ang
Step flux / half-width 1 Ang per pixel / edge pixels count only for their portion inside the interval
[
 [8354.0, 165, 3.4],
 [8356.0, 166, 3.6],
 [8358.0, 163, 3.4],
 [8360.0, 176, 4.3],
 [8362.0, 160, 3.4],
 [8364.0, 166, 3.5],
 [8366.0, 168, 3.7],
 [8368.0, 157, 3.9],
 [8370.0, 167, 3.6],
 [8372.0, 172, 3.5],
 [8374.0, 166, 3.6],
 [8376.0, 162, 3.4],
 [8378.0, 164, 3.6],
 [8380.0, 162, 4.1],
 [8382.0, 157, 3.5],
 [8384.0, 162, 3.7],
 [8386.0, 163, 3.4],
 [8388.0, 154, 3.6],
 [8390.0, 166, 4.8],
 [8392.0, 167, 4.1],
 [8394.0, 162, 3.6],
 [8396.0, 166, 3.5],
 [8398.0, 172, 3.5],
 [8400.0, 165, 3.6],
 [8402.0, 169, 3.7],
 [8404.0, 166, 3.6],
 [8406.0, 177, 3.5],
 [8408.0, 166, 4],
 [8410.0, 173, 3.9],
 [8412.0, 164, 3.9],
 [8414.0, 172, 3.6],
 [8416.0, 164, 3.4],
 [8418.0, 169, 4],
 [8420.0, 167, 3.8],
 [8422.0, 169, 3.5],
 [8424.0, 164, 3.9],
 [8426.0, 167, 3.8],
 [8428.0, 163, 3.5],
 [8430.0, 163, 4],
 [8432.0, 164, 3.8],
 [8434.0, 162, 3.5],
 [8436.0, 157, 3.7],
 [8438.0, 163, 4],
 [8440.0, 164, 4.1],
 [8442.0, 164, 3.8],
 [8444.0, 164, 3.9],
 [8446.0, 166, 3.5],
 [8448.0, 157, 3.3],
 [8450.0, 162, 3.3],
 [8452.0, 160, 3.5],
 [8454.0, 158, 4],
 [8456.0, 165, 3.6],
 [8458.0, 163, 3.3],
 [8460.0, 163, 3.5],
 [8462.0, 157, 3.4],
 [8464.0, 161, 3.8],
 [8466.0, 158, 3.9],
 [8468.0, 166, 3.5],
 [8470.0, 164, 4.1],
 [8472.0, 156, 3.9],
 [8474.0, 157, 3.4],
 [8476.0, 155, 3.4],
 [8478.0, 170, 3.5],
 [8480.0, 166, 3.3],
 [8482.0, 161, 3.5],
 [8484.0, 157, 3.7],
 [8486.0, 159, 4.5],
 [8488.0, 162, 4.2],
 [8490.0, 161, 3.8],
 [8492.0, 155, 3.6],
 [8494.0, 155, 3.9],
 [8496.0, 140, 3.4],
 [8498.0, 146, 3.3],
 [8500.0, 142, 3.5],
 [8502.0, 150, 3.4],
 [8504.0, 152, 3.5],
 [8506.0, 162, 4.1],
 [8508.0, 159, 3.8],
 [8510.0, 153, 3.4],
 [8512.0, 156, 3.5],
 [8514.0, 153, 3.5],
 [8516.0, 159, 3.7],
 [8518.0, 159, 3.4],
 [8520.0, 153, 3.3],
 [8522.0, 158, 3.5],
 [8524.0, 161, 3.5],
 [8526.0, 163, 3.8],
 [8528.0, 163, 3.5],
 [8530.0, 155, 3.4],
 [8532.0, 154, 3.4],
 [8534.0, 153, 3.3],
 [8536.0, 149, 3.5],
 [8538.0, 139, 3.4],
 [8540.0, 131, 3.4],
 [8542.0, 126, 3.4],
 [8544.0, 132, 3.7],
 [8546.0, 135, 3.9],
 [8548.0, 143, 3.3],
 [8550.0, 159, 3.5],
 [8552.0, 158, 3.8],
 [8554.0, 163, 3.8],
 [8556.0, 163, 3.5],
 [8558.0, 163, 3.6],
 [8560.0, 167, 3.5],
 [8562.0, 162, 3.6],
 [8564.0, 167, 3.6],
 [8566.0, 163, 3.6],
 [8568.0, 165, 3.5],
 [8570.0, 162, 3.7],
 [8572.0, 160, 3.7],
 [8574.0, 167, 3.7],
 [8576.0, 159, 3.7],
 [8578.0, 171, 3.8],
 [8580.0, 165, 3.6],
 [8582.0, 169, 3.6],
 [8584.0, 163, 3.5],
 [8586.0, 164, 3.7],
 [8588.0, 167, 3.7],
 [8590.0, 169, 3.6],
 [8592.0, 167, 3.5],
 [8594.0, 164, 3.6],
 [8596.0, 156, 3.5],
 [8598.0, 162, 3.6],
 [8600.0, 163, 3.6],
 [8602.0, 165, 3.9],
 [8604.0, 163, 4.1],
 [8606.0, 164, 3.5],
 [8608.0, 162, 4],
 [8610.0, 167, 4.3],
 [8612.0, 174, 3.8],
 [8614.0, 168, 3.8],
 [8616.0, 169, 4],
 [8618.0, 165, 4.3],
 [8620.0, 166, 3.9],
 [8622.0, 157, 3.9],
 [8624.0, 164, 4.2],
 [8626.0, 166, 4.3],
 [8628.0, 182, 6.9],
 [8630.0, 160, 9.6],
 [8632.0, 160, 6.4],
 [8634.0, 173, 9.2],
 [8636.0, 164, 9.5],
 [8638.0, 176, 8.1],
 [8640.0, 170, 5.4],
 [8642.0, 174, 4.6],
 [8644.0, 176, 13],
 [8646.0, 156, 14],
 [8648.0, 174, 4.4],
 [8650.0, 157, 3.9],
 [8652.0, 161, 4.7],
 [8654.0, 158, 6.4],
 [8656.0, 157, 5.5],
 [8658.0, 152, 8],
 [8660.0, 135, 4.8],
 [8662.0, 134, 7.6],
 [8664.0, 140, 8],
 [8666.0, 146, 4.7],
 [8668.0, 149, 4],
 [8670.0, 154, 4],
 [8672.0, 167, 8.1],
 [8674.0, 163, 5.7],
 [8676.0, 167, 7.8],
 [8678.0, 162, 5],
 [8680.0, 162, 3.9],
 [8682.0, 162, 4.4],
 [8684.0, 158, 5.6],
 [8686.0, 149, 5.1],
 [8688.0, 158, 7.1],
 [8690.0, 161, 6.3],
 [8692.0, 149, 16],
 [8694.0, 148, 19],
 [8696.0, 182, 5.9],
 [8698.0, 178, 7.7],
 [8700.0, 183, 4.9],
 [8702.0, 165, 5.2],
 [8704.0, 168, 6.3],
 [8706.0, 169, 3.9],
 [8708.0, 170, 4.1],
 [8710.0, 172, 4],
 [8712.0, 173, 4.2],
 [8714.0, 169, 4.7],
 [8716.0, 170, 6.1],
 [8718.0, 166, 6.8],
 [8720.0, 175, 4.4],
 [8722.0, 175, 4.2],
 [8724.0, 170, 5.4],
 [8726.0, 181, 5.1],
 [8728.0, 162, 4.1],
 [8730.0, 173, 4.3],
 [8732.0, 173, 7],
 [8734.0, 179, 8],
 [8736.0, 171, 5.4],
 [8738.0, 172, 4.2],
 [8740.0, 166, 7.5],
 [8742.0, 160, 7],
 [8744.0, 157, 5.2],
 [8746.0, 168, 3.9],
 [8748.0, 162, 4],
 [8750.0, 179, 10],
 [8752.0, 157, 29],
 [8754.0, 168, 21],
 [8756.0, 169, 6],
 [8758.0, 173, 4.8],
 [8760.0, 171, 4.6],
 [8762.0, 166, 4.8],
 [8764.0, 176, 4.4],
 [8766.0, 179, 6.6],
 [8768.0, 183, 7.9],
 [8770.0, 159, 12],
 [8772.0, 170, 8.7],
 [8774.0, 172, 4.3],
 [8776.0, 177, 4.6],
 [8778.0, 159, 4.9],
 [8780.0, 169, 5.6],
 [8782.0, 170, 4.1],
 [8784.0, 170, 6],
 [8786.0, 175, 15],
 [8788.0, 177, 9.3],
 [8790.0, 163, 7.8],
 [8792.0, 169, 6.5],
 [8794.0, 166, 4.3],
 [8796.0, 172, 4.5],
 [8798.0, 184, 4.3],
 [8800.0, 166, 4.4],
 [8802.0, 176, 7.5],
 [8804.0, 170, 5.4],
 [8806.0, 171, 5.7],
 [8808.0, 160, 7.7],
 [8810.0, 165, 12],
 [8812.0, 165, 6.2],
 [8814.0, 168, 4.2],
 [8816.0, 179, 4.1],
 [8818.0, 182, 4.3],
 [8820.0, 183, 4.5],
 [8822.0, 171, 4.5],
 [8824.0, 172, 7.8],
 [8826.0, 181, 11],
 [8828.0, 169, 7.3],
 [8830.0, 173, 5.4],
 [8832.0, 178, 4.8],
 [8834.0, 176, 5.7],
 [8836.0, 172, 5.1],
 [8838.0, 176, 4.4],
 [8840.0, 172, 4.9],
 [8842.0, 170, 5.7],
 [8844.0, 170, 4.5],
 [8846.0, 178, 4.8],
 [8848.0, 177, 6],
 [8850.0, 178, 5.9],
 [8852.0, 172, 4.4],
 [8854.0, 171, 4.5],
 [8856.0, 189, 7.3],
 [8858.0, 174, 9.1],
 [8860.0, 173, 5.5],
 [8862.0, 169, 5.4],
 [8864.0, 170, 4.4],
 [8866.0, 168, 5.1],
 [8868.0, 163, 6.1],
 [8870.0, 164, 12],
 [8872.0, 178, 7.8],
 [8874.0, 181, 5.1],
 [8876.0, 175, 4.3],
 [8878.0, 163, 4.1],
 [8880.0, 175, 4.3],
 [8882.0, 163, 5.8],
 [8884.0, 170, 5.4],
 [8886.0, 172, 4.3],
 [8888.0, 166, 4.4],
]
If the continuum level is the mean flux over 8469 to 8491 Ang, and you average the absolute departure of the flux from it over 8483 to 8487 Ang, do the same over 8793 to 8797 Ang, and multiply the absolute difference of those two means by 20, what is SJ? 111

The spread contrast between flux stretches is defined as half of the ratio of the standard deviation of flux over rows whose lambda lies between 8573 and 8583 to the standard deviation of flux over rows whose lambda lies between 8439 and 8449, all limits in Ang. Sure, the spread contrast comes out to 0.7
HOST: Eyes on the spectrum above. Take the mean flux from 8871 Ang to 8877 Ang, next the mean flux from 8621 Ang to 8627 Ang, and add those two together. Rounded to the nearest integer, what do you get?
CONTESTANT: 340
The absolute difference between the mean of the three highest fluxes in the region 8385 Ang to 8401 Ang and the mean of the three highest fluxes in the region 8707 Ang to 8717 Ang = 3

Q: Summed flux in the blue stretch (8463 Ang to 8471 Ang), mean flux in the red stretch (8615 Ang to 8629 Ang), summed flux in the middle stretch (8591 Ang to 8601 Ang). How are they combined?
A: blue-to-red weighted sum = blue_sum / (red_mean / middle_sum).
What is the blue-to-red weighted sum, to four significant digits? 3156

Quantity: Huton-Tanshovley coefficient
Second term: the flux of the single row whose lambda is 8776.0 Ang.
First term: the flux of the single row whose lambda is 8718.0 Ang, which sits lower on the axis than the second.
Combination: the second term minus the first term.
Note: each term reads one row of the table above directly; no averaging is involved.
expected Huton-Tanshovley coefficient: 11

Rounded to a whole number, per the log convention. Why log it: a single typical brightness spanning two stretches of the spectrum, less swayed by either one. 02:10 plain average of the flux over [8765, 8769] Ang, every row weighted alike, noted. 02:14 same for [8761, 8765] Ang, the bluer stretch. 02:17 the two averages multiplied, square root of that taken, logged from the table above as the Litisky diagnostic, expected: 176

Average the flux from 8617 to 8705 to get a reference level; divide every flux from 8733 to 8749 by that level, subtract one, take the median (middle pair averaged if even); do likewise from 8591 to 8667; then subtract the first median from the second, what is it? -0.02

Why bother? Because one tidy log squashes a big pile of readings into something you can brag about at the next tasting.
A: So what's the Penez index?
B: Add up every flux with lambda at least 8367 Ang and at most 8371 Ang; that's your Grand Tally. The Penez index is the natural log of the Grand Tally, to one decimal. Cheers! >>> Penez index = 5.8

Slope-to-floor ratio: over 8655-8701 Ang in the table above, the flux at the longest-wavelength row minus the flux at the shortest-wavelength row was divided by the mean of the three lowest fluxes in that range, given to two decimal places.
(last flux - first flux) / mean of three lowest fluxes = 0.19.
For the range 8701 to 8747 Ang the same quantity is 0.02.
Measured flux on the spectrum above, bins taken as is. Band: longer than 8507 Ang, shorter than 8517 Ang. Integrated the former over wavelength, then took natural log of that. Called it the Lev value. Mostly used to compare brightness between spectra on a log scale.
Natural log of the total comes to 7.35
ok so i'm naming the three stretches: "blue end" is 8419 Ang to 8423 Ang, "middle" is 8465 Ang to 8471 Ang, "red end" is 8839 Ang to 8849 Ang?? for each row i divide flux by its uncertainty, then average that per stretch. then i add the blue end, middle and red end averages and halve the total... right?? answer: 61.3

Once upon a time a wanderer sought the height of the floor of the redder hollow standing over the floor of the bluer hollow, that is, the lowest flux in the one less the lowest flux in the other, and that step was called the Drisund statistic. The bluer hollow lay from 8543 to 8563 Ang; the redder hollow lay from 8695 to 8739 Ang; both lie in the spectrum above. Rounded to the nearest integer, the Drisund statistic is 30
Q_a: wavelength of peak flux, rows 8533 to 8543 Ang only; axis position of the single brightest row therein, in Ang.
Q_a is 8534.0 Ang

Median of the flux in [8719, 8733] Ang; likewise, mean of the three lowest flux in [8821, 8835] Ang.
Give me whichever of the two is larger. 173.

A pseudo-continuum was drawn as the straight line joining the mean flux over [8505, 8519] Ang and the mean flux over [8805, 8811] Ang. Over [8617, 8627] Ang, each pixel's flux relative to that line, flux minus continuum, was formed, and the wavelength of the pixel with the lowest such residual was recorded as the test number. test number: 8622.0 Ang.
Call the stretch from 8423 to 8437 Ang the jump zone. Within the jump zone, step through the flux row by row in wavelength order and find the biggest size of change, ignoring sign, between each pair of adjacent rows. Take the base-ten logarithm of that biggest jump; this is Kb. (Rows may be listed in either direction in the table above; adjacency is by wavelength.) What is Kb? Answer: 0.70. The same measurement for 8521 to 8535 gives 0.90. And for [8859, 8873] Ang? 1.15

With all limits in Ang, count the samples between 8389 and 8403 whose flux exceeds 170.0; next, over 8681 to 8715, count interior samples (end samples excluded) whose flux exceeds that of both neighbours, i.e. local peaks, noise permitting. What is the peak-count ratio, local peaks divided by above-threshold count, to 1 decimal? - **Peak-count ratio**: 4.0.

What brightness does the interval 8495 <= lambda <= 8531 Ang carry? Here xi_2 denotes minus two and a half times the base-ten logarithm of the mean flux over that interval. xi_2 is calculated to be -5.47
